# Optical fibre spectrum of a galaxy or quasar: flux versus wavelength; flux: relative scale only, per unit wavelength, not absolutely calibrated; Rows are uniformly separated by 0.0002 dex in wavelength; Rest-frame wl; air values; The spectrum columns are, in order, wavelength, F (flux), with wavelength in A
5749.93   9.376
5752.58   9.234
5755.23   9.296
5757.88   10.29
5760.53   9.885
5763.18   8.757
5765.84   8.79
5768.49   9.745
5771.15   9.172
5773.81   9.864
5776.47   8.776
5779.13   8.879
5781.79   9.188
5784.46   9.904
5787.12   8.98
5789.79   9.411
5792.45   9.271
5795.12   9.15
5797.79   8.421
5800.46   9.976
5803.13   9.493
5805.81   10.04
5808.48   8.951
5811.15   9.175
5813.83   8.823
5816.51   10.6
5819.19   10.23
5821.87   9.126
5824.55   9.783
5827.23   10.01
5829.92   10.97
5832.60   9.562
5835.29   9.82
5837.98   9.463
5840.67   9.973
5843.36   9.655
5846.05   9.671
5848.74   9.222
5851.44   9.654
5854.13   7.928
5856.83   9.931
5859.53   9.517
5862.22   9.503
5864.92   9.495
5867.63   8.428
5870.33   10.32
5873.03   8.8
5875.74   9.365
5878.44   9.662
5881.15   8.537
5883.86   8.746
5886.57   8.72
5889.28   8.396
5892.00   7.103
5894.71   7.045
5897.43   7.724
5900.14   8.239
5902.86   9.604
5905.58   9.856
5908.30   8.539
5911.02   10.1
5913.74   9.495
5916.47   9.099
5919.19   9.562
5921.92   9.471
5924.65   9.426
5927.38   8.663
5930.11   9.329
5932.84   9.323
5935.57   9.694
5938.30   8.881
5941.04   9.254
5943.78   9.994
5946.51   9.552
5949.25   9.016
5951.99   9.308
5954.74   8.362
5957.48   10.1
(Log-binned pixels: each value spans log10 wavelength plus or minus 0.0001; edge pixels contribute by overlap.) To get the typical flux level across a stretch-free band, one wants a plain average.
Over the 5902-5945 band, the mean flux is 9.39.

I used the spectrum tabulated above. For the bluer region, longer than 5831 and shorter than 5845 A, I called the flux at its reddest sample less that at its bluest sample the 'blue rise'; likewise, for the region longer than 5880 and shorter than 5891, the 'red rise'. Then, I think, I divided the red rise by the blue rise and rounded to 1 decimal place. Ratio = -1.5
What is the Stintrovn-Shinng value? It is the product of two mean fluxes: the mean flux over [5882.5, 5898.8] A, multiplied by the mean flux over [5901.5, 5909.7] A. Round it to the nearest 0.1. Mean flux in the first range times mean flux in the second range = 74.3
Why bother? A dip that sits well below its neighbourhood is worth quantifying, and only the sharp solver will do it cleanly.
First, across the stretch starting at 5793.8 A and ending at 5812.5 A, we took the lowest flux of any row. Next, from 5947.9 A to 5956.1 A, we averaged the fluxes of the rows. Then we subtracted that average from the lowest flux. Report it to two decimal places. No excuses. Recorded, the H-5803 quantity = -0.47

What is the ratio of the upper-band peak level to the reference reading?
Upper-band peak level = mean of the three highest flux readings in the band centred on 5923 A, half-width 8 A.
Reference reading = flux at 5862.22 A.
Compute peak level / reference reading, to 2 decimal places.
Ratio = 1.00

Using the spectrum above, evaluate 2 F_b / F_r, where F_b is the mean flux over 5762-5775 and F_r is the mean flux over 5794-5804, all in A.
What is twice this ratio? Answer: 2.00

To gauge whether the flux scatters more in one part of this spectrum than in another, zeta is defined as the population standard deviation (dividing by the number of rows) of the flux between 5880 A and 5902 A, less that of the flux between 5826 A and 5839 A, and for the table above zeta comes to 0.1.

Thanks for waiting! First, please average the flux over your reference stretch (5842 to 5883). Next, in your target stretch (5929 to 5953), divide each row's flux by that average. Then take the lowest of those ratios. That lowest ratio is 0.954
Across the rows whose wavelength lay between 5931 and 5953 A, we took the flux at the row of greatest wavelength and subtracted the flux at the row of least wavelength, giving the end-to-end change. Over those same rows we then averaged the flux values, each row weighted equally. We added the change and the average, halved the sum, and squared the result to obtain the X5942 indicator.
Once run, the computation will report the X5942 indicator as 22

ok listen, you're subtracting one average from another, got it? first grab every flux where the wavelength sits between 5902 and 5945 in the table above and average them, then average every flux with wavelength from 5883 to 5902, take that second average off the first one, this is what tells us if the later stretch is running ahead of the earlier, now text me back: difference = 1.4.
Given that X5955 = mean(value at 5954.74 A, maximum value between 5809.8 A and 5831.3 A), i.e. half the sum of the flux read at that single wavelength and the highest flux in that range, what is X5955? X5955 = 9.67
